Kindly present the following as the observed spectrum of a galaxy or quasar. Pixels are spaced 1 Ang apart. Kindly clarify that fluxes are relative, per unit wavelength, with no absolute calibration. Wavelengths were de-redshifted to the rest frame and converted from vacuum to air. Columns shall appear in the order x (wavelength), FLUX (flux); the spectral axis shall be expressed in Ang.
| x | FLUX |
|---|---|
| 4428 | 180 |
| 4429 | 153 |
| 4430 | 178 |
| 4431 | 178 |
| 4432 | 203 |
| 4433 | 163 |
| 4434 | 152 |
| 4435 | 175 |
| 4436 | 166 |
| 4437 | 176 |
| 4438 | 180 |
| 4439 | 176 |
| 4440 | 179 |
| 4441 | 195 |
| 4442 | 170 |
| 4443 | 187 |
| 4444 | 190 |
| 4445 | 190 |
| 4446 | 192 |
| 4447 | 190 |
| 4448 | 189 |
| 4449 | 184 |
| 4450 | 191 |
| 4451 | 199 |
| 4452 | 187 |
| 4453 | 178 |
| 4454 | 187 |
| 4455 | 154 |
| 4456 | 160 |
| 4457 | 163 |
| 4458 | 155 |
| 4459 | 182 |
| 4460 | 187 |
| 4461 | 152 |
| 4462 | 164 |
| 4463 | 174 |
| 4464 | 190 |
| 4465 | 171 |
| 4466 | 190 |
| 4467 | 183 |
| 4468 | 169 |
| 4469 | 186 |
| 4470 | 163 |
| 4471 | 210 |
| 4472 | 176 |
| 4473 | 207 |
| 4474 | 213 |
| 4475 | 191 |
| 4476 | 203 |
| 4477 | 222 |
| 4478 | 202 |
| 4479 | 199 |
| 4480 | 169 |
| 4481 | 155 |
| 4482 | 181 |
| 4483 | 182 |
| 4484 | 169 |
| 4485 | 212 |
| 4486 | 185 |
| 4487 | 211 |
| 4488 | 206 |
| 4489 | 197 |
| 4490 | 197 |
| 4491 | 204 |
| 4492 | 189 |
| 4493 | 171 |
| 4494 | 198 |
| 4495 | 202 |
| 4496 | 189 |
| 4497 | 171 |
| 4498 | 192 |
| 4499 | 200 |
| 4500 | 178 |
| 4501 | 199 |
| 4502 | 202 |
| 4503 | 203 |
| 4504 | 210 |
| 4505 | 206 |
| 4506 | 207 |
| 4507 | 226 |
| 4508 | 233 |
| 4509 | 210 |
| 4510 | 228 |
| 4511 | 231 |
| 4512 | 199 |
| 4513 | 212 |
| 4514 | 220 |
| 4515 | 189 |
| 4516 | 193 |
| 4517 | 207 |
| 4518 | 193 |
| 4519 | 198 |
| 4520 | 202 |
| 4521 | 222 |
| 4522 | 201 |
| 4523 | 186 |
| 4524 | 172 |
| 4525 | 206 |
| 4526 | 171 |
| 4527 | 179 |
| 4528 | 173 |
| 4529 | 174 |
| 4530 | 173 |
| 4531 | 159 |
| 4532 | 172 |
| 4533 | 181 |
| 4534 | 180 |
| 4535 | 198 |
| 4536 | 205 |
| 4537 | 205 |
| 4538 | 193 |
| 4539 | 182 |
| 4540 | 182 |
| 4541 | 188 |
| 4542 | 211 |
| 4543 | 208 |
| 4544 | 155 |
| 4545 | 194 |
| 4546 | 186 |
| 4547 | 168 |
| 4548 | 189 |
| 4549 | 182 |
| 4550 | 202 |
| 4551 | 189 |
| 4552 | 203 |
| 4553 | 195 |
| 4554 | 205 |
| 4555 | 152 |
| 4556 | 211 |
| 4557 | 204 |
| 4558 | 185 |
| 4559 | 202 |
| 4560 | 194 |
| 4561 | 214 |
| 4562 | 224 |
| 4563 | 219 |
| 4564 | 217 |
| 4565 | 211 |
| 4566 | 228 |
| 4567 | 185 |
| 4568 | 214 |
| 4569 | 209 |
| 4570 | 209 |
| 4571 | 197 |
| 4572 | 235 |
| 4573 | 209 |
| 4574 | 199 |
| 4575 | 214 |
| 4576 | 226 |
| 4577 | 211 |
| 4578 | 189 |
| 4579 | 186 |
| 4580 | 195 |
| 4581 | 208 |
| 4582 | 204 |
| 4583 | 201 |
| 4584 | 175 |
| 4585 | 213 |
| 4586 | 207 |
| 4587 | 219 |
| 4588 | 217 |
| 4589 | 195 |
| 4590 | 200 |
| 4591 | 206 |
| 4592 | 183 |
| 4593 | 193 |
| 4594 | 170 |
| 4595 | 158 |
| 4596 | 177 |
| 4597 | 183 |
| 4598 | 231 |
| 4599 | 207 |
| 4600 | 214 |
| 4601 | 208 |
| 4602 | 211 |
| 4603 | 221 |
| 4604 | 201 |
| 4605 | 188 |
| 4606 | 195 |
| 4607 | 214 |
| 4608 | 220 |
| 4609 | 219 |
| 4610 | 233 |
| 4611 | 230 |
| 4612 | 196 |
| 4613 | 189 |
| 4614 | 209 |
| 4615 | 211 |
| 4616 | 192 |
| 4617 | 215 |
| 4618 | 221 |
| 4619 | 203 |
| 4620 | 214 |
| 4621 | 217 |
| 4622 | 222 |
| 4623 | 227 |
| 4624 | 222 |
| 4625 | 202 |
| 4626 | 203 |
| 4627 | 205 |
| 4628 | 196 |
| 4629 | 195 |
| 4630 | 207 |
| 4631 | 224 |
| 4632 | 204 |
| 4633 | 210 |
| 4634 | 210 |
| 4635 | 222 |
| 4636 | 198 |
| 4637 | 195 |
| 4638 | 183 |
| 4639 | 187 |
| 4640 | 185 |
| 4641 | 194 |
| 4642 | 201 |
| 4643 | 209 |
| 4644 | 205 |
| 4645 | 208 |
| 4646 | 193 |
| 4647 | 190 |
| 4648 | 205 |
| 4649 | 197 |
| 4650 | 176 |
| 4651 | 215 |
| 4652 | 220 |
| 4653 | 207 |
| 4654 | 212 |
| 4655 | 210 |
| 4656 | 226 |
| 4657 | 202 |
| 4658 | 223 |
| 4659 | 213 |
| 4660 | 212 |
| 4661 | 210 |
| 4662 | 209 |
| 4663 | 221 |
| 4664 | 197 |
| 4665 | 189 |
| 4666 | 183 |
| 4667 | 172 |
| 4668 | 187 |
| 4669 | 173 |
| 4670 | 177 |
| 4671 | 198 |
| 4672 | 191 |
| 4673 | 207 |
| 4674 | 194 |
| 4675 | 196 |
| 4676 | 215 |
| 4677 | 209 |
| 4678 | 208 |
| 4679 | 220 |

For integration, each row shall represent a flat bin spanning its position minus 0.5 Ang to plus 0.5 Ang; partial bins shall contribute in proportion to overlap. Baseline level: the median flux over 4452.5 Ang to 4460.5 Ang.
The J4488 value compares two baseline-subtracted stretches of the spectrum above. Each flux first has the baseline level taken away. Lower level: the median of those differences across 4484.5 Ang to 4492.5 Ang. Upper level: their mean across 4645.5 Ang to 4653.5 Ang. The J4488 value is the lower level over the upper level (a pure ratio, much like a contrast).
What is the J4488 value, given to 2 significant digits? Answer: 1.0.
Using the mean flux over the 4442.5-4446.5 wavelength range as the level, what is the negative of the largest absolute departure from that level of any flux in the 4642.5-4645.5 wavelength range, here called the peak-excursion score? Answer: -19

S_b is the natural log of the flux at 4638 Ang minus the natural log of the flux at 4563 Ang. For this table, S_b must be -0.18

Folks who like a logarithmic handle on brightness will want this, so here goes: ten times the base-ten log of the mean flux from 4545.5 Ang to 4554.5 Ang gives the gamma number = 22.8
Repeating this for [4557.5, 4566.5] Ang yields 23.2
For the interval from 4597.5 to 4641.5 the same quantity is 23.2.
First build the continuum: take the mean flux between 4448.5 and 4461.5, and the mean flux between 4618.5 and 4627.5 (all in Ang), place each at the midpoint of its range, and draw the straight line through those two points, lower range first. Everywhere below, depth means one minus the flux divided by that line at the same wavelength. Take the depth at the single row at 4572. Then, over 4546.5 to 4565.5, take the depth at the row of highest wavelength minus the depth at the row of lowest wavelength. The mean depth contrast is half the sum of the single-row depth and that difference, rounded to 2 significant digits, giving -0.18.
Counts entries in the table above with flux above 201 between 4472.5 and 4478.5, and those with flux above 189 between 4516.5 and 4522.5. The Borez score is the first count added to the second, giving 11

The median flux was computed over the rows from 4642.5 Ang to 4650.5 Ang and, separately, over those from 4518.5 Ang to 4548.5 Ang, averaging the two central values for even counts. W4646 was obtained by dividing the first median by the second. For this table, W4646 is 1.08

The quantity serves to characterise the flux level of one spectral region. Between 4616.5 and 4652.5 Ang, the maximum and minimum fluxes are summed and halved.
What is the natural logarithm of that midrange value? 5.31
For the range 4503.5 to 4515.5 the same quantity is 5.35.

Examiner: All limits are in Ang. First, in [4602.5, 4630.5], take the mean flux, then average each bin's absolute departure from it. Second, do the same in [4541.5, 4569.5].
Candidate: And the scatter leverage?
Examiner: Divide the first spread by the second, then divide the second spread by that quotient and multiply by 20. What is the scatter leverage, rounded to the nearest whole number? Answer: 402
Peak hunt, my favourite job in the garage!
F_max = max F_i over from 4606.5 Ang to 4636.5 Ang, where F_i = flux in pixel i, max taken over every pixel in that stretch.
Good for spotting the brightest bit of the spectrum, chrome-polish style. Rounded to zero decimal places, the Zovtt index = 233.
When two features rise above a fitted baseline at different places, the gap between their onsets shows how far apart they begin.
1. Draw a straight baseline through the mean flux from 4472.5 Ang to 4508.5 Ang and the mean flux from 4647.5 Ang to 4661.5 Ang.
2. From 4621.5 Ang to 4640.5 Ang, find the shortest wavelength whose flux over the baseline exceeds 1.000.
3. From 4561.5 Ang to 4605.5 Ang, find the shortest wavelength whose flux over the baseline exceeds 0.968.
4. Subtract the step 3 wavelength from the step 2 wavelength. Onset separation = 60 Ang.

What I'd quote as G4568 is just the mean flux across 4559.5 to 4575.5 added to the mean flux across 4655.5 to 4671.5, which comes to 411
